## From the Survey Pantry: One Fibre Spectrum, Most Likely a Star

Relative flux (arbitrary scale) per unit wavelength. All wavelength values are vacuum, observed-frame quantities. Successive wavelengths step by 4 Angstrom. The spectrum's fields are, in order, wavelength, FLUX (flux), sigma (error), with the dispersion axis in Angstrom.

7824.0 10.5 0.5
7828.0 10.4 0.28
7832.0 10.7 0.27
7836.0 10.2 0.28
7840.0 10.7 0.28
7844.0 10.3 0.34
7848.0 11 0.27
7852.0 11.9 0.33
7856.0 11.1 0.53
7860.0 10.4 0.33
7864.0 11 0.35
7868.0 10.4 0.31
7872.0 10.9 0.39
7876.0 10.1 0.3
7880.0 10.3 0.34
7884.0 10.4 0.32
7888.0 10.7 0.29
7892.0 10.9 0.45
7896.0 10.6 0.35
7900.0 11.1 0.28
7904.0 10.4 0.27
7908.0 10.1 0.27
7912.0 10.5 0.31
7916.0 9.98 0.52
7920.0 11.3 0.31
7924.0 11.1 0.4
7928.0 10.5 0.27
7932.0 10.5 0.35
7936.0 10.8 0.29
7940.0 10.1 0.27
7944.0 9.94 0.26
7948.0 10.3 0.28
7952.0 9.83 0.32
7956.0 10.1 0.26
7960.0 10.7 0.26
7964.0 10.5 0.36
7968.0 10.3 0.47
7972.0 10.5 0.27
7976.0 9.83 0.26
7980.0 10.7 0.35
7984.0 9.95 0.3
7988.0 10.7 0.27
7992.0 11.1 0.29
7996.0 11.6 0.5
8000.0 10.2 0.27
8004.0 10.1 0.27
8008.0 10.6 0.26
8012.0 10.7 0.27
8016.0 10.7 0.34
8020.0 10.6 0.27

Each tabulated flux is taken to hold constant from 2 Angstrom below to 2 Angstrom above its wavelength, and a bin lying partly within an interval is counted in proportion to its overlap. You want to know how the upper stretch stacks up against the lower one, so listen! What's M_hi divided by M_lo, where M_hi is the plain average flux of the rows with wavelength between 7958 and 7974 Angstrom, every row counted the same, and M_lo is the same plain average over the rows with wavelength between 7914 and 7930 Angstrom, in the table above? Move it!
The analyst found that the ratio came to 0.98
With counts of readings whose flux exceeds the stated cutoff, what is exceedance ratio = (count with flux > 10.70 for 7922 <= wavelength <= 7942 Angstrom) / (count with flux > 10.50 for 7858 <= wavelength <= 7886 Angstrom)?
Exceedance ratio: 1.0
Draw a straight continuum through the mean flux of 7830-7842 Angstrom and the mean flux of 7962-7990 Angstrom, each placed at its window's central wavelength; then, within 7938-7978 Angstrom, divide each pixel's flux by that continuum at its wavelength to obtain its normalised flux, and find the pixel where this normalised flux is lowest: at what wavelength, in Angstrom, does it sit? 7952.0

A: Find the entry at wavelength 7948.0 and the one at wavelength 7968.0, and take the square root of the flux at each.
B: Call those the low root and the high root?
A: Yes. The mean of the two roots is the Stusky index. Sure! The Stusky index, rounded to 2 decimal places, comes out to 3.21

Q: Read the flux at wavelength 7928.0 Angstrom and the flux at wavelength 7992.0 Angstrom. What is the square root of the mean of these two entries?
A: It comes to 3.29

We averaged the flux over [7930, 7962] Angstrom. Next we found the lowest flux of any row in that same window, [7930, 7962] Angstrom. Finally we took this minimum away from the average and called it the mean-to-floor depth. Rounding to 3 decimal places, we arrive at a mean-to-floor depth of 0.454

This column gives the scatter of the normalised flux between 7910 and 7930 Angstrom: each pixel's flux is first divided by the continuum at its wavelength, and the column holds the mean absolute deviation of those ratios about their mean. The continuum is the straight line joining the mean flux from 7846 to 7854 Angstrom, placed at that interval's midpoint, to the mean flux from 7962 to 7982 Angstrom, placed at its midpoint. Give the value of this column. 0.040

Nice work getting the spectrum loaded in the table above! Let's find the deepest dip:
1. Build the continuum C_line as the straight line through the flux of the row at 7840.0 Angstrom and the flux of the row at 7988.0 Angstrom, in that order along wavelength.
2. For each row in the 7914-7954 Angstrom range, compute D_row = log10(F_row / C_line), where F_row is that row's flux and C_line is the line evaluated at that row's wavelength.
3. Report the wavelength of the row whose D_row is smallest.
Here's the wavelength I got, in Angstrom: 7952.0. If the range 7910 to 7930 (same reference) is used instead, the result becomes 7916.0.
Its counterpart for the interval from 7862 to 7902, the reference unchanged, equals 7876.0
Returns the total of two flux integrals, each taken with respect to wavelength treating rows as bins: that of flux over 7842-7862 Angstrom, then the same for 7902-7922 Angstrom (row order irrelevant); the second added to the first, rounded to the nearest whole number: 428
